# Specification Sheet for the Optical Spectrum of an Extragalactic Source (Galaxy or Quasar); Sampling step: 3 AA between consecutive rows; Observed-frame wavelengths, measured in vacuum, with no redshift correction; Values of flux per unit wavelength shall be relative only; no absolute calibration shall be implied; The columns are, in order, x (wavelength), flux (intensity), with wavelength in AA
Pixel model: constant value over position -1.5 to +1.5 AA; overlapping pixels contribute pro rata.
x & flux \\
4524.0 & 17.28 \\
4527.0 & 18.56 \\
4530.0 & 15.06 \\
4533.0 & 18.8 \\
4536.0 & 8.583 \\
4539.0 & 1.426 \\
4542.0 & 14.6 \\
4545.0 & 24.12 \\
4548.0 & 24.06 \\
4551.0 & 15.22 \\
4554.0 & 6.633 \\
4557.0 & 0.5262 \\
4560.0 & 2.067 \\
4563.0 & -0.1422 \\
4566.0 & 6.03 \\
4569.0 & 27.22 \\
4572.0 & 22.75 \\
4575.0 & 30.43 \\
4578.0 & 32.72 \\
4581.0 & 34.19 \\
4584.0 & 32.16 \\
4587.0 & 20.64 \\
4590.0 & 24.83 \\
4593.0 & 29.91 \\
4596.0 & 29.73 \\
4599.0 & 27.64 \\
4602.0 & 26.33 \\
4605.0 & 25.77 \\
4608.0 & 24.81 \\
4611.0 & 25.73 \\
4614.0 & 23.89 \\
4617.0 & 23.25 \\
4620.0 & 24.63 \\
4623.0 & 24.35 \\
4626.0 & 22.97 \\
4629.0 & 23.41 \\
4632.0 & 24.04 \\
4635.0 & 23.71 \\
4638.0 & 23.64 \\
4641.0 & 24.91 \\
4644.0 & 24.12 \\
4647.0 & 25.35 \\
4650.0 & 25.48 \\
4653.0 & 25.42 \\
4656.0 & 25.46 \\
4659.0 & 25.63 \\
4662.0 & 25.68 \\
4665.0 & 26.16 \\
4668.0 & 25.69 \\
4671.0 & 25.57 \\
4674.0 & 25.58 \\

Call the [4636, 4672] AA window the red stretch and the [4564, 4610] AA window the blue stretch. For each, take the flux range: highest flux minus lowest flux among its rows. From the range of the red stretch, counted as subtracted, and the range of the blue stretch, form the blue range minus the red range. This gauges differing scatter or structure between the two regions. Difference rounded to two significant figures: 26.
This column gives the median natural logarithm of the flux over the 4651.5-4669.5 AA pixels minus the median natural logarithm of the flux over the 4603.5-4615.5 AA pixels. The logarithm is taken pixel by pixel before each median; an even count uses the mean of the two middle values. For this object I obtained 0.02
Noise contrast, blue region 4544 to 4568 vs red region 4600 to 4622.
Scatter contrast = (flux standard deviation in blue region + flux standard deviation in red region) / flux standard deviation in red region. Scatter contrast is 10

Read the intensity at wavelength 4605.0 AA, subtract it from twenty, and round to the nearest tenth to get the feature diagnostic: -5.8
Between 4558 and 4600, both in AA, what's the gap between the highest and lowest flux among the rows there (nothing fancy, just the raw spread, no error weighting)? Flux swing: 34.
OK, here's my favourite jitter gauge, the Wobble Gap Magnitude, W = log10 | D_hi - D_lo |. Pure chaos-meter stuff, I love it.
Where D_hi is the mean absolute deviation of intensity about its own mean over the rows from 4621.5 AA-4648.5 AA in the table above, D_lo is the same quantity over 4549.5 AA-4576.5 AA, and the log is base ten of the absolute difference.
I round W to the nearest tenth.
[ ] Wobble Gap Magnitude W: 1.0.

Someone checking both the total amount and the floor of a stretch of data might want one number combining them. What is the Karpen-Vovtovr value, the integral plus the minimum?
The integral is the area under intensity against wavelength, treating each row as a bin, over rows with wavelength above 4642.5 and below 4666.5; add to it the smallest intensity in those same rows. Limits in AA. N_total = 634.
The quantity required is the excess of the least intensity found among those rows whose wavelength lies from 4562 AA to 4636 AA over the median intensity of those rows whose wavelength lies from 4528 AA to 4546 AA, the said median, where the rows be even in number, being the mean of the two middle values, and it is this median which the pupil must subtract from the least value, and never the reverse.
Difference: -15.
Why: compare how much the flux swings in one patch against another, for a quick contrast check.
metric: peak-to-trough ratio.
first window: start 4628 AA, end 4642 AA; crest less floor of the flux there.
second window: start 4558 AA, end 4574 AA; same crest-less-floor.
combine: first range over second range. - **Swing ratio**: 0.05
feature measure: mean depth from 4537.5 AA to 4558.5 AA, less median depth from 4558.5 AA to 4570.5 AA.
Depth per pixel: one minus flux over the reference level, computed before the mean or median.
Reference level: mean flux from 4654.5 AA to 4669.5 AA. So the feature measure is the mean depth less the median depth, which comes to -0.3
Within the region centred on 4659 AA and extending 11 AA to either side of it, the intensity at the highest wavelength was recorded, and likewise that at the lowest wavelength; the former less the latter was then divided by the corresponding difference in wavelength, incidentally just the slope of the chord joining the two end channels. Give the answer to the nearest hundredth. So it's 0.01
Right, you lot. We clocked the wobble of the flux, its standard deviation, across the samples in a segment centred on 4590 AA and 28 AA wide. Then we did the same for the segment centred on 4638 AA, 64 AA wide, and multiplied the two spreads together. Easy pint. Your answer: 4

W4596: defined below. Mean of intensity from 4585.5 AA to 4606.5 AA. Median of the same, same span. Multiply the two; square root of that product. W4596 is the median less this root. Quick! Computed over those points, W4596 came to 0.0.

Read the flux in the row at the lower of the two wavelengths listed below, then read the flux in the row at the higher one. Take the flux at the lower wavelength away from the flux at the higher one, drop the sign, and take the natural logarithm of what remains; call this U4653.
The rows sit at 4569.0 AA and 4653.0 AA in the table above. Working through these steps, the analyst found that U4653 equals 0.6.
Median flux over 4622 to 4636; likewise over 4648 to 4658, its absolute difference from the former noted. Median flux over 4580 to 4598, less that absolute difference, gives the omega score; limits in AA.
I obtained 28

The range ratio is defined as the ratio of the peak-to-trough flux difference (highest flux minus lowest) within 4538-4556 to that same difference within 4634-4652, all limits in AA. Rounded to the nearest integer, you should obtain 12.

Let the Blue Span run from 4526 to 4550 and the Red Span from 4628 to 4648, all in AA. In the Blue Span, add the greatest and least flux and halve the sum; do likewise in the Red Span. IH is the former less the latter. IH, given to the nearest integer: -12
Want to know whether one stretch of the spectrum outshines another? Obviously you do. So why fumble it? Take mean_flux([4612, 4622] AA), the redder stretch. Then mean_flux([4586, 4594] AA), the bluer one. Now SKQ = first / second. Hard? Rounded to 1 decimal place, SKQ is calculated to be 1.0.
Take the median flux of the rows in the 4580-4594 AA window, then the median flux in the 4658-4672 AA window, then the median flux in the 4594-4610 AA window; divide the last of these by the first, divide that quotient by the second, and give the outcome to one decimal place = 0.0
